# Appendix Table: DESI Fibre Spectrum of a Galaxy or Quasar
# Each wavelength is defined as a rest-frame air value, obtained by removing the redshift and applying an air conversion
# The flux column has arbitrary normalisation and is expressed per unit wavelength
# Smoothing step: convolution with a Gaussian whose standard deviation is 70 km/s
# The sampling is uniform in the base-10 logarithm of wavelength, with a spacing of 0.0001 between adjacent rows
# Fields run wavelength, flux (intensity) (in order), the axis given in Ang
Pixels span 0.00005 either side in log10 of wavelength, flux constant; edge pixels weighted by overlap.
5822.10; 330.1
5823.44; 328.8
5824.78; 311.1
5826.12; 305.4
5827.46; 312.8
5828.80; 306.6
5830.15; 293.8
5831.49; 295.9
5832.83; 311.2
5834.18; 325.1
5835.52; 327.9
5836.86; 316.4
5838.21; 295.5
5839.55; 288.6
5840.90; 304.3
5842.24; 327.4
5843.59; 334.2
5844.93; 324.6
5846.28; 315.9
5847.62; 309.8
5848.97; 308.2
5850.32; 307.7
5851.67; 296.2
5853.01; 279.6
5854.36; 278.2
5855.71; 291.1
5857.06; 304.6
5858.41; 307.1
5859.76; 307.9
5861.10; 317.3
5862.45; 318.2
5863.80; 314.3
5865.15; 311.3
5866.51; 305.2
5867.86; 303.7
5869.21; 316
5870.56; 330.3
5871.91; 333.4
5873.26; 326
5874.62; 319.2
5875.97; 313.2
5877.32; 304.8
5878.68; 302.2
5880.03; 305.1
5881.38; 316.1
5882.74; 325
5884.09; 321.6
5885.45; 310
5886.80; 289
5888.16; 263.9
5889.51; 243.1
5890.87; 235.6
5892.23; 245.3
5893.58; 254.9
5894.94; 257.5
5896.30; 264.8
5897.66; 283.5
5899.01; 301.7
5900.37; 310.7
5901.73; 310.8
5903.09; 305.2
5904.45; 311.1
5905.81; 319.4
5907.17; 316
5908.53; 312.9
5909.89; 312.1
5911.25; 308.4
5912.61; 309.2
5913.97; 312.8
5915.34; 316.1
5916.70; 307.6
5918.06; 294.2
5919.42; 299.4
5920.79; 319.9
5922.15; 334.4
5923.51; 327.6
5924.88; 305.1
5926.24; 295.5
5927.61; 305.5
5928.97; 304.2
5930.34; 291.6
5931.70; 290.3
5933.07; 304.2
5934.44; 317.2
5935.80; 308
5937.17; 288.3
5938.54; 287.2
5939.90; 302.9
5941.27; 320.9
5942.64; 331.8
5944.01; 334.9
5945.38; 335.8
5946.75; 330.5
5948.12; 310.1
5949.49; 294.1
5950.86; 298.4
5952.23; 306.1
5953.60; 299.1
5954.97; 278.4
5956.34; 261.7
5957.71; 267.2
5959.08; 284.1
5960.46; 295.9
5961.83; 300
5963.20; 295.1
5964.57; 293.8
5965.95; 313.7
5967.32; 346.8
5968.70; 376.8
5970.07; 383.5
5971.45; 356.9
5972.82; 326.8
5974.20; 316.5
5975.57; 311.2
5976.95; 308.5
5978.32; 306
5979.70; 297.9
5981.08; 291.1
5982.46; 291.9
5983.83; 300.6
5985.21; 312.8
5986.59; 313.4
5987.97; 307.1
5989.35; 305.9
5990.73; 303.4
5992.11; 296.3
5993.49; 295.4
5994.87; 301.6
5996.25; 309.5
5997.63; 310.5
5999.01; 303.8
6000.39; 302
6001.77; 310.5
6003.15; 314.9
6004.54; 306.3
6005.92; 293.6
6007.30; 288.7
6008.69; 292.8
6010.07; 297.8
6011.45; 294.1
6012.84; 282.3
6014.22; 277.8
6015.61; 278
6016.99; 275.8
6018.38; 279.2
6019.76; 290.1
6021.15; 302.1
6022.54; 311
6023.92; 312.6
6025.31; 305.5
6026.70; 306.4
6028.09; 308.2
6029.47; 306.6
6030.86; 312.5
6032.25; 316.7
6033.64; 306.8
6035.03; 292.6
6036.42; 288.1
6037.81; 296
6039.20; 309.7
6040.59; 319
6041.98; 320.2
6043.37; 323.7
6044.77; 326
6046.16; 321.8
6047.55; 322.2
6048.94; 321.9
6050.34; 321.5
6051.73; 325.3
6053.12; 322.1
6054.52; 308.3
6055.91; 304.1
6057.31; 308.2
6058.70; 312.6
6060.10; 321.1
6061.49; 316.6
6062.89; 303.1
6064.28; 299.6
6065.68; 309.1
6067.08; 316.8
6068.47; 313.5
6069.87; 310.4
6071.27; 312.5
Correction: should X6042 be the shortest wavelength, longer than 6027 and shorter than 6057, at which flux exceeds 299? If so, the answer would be 6028.09 Ang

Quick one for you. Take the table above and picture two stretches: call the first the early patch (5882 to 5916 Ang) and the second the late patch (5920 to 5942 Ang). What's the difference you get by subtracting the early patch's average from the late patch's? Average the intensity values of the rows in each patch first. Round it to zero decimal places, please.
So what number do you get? 13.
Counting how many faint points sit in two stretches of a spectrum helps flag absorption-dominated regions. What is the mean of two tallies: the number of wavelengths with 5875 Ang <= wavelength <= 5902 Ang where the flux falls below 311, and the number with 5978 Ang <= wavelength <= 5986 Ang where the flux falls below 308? 10.5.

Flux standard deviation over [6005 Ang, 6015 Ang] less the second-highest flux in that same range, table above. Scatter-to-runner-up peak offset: -287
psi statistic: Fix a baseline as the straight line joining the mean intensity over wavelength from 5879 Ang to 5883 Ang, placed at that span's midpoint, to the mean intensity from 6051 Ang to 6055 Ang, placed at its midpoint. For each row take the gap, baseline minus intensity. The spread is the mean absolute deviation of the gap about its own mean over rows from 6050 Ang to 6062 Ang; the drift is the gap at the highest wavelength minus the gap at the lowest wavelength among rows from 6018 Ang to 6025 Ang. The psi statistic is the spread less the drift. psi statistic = 40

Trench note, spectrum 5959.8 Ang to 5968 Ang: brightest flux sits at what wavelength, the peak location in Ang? 5967.32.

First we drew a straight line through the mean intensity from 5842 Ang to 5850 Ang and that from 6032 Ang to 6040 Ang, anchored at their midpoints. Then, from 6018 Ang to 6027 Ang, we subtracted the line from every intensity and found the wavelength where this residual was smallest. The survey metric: 6018.38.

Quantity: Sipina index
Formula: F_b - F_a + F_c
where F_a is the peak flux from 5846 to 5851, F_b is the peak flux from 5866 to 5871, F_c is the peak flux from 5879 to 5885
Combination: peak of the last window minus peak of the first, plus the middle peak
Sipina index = 339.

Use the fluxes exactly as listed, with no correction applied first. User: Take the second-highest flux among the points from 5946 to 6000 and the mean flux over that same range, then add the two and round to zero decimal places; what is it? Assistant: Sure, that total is 685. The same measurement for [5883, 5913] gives 610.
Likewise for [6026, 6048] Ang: 635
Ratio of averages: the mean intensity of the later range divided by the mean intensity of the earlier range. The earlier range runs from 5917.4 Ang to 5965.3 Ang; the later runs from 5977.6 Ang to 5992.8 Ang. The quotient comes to 0.997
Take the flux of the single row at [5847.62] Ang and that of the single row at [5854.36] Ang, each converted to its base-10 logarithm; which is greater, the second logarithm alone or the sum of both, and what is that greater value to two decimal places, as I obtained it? 4.94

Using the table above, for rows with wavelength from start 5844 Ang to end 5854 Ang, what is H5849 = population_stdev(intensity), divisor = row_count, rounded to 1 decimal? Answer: 13.4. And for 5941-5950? 14.4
